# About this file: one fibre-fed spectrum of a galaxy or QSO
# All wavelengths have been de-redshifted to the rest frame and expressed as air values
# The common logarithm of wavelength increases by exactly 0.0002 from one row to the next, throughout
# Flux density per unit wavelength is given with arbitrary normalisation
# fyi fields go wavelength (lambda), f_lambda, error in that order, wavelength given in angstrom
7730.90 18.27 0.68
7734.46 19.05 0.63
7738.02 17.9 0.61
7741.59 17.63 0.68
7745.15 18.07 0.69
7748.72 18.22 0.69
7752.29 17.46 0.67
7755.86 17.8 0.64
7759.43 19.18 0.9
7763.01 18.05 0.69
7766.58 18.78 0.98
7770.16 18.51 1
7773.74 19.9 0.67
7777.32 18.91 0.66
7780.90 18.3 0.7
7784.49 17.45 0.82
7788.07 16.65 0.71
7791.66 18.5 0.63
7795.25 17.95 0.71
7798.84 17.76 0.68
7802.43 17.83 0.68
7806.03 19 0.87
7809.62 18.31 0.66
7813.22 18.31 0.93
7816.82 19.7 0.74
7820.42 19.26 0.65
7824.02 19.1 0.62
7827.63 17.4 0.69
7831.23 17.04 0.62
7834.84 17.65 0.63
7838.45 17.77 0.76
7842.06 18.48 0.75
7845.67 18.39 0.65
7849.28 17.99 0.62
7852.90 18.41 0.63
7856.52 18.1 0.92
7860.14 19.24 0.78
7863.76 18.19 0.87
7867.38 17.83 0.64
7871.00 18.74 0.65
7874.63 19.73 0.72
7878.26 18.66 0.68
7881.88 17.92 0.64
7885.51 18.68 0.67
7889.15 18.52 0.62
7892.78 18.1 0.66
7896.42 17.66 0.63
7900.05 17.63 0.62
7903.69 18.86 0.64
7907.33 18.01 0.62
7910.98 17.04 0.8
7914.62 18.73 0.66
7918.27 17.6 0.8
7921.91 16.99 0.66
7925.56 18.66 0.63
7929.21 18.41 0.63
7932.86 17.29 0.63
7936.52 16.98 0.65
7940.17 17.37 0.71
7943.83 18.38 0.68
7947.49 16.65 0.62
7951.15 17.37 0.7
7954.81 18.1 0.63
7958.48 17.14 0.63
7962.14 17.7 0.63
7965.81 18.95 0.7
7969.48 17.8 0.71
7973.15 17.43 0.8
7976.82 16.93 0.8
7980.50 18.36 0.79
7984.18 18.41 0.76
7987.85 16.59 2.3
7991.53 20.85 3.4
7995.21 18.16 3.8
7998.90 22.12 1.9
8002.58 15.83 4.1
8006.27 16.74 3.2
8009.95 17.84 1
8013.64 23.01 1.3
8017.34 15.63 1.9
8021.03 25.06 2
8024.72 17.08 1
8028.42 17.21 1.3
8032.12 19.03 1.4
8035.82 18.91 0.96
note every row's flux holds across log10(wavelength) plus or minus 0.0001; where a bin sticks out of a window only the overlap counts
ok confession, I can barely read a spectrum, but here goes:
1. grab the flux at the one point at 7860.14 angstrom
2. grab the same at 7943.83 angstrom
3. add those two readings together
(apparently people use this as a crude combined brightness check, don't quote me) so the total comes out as 37.6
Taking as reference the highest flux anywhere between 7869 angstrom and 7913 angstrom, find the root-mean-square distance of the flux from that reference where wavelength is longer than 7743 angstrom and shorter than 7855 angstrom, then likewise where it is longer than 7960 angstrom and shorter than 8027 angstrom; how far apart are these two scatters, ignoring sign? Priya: 1.1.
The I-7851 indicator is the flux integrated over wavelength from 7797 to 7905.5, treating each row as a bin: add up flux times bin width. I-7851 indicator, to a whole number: 1990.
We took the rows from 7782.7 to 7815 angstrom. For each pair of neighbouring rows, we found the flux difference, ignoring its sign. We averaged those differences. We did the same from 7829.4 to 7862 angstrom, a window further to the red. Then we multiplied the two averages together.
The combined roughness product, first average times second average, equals 0.32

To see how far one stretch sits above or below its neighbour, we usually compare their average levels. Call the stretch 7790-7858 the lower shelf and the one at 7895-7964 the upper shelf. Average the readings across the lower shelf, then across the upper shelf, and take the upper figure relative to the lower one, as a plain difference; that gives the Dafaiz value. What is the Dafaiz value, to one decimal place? -0.5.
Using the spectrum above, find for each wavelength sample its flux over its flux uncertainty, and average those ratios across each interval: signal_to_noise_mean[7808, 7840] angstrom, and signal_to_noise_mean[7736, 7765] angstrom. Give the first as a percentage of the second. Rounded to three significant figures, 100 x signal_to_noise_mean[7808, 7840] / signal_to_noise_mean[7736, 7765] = 101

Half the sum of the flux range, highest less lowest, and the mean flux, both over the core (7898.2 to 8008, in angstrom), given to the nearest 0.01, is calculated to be 12.10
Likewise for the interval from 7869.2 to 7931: 10.49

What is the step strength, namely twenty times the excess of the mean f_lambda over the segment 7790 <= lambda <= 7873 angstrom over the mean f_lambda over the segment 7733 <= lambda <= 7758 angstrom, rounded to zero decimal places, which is 6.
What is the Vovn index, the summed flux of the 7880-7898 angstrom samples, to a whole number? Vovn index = 91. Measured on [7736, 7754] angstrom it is 89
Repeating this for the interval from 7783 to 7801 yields 88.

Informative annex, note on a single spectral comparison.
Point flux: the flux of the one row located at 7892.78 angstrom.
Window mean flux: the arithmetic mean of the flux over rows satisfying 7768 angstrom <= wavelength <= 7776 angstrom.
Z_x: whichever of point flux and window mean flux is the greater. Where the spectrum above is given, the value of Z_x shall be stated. 19.2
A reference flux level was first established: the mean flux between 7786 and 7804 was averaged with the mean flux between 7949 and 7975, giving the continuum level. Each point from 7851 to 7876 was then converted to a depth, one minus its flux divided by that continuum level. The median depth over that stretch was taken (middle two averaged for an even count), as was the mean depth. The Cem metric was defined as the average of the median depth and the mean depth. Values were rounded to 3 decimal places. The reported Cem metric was -0.042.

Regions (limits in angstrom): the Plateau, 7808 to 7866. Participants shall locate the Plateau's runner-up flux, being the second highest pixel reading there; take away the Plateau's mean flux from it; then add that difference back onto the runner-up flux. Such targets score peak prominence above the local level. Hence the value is 20.2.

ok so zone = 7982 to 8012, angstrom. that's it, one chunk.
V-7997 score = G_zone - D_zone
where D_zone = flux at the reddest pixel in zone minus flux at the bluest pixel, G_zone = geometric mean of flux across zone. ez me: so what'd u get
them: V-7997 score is 18.8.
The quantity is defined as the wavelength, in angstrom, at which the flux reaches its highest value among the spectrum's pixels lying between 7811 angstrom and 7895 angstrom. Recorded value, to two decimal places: 7874.63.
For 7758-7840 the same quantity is 7773.74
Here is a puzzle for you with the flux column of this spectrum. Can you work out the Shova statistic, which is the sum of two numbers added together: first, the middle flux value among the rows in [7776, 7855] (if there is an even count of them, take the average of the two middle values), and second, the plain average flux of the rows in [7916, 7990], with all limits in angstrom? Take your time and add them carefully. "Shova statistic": 36.0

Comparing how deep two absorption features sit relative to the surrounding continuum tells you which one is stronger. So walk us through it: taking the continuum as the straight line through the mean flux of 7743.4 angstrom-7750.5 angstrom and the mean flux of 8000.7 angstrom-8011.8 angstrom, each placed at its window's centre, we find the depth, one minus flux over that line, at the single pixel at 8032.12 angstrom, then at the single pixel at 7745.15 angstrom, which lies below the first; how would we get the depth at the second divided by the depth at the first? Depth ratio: -0.03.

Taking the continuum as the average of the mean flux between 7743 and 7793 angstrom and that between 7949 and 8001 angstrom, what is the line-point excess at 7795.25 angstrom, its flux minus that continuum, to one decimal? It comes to -0.3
